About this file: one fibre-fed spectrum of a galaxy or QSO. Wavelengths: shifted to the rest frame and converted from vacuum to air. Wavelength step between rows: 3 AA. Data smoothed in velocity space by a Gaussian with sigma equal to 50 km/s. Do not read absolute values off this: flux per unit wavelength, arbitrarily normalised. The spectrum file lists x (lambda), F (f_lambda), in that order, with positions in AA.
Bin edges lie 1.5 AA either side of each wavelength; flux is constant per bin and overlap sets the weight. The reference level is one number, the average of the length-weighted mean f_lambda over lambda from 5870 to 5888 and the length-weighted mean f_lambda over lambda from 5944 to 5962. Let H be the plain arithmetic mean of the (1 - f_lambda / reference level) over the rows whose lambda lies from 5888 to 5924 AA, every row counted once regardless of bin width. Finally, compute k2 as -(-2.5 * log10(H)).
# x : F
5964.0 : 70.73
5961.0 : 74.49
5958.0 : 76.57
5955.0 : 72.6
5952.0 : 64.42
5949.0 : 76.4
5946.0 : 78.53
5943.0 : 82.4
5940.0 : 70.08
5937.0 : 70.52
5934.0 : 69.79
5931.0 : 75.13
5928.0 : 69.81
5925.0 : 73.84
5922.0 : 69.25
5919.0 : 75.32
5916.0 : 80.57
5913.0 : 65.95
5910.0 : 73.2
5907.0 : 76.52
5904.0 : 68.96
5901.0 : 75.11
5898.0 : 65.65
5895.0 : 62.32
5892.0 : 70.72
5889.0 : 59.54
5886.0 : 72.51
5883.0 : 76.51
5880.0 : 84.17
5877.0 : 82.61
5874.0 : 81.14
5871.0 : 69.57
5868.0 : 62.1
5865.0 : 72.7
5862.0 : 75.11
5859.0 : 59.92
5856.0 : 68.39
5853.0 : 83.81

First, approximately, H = 0.073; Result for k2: -2.8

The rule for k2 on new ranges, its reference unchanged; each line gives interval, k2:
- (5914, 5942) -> -3.5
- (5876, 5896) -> -3.5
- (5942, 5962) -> -5.1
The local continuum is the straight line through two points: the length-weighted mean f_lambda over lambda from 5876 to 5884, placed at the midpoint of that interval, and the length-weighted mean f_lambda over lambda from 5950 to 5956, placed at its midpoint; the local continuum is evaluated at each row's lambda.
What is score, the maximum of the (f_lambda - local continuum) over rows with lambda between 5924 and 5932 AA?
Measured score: 3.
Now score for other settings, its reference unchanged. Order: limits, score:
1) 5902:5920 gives 5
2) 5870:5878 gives 1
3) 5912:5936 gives 5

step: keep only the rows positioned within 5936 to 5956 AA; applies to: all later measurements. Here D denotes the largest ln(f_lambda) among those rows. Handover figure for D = 4.41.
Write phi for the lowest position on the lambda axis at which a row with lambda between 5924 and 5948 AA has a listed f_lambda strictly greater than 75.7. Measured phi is 5943.0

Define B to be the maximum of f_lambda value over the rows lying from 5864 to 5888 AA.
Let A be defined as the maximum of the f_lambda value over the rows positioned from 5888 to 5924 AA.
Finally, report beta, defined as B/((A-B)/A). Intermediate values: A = 80.57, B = 84.17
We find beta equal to -1884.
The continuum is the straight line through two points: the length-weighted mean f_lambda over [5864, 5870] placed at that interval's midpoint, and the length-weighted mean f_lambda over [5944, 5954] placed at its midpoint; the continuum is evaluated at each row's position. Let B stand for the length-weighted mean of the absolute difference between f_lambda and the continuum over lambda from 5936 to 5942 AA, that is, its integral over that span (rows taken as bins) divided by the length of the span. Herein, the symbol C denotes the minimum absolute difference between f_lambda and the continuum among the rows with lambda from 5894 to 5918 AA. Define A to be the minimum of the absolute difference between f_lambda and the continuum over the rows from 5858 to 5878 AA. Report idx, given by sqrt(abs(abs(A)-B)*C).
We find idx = 1.0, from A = 2.1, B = 3.0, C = 1.07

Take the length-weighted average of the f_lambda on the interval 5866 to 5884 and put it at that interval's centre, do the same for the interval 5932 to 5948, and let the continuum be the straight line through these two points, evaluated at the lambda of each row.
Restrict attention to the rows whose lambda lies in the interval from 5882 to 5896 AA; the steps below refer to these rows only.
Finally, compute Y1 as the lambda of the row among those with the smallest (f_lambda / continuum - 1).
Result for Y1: 5889.0 AA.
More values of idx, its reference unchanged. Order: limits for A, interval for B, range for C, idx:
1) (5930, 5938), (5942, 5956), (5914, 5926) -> 2.8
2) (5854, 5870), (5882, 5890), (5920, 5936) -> 3.2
